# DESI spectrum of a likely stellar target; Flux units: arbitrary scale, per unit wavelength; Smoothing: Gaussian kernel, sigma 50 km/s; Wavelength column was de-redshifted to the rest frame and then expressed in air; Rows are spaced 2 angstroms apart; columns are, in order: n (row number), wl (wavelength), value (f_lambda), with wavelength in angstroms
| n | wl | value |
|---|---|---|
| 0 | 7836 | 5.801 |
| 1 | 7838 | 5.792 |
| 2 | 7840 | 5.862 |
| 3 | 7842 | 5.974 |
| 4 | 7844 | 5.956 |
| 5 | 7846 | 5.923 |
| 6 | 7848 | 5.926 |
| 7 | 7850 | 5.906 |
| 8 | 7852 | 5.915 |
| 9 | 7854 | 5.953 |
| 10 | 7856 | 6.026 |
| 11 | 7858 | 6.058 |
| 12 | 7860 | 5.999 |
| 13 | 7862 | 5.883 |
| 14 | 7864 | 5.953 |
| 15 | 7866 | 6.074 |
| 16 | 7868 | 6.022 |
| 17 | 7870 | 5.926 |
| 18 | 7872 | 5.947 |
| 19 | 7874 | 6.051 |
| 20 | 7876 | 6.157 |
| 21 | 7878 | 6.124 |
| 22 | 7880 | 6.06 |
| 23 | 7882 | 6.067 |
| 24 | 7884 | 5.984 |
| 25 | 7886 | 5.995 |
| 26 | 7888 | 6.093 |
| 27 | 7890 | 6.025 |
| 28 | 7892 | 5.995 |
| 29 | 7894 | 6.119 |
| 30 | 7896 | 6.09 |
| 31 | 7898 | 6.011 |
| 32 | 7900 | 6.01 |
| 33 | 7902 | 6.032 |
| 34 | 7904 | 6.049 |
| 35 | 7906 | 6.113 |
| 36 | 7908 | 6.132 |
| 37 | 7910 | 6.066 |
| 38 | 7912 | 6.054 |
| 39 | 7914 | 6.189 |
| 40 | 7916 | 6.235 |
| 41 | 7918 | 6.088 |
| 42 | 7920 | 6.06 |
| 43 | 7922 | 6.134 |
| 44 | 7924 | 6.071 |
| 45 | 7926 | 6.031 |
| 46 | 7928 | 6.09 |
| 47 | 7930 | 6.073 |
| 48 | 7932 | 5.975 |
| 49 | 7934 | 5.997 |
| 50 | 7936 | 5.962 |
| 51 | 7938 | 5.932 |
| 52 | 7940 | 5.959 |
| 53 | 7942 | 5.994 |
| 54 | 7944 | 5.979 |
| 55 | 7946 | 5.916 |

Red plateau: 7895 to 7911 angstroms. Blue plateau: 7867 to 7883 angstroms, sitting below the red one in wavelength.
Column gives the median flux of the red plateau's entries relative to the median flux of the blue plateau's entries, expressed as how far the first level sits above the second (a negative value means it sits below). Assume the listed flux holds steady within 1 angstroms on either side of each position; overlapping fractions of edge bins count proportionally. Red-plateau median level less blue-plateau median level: 0.00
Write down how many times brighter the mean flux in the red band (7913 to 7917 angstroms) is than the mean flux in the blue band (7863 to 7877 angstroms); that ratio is 1.03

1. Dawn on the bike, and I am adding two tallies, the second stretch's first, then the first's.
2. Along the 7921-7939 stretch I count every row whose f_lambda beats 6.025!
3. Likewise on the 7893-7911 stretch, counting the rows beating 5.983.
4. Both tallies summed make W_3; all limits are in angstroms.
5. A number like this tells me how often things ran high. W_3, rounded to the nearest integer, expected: 14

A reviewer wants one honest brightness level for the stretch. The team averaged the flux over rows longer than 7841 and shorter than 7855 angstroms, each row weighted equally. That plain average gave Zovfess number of 5.94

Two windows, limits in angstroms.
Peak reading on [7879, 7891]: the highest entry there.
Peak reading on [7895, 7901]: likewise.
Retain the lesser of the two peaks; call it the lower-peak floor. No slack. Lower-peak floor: 6.09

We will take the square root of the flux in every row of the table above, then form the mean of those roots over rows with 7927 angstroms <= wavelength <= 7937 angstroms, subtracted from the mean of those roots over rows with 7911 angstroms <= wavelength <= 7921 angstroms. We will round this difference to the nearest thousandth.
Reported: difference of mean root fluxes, 0.021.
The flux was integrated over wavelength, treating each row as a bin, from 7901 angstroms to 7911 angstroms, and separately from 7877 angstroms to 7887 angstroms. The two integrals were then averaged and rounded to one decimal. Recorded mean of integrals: 60.6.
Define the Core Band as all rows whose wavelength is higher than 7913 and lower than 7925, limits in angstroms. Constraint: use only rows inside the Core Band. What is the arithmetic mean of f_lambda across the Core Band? 6.13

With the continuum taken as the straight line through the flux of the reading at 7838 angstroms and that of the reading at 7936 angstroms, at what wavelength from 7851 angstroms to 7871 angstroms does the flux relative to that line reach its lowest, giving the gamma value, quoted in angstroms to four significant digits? 7862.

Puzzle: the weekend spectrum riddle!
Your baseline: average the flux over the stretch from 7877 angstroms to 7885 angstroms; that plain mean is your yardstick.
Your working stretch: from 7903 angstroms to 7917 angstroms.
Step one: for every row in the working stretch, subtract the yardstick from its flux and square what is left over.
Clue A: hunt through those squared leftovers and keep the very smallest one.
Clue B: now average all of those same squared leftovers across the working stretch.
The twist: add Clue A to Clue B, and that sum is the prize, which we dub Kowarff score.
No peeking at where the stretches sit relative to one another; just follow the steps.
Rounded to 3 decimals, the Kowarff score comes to 0.008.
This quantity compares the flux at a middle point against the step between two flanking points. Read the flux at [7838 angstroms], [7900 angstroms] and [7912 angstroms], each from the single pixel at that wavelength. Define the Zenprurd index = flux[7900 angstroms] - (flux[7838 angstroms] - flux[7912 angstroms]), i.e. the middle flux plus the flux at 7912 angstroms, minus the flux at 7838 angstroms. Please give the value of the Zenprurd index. 6.3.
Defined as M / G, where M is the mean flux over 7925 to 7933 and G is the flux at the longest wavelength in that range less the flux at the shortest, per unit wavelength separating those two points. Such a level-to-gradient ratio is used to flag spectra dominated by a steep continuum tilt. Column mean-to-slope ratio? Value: -647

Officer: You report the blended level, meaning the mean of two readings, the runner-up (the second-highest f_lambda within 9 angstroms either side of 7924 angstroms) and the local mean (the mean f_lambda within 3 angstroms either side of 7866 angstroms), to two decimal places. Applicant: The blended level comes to 6.08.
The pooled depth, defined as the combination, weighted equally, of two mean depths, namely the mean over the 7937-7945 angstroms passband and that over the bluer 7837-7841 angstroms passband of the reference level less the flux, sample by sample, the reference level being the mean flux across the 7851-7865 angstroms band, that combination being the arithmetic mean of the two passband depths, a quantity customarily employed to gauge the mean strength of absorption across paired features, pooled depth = 0.073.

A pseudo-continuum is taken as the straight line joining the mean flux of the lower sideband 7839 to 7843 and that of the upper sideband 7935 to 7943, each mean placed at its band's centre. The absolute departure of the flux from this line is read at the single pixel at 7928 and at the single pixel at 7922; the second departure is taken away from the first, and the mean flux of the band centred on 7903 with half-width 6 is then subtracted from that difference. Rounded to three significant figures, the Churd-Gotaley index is -6.10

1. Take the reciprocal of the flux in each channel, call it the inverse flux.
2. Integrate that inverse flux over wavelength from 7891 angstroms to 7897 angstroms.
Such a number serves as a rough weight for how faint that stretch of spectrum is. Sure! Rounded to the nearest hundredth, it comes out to 0.99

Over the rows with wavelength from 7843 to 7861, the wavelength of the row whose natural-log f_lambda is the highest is 7858 angstroms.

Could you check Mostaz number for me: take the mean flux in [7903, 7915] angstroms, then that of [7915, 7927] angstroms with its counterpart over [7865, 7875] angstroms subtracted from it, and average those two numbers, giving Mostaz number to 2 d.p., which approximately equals 3.10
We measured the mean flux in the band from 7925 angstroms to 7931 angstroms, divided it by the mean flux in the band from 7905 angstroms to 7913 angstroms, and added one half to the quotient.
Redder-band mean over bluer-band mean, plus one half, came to 1.50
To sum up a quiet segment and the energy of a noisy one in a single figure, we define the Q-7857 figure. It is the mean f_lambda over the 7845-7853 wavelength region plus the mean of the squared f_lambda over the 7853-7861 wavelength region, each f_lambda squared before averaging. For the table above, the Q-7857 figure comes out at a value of 42.0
